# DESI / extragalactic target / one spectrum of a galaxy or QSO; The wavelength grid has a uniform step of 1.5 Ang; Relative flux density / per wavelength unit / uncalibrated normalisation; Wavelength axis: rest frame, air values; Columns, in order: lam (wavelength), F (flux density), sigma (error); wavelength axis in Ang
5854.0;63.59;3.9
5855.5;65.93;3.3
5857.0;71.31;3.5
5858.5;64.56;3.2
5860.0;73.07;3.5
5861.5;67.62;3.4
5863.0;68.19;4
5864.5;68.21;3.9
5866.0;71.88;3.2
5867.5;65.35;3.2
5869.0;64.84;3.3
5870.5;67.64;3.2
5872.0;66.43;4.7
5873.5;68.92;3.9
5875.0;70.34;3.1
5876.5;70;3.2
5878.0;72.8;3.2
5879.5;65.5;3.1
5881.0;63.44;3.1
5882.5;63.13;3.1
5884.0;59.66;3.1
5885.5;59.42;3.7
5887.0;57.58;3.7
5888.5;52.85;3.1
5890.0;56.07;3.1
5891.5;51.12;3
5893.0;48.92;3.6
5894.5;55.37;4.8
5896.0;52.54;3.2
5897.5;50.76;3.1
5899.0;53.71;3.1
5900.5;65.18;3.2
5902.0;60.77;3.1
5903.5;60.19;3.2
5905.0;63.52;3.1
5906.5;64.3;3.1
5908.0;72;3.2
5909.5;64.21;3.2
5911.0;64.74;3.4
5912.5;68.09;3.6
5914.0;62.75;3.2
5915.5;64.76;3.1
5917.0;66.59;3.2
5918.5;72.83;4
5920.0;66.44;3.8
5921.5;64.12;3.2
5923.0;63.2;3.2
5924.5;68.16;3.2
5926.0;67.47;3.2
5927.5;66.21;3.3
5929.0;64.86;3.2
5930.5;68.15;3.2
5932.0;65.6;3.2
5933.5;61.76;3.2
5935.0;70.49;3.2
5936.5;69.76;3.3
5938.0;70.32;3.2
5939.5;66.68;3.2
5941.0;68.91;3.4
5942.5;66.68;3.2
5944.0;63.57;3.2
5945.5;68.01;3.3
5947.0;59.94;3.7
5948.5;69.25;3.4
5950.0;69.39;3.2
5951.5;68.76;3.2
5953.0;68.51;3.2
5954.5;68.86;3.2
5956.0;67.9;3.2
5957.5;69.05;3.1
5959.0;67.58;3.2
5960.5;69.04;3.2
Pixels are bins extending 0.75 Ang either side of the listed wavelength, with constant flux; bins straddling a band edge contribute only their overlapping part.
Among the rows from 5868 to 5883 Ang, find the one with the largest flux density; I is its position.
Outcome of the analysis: 5878.0 Ang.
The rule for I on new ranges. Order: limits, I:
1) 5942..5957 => 5950.0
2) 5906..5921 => 5918.5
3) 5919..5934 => 5924.5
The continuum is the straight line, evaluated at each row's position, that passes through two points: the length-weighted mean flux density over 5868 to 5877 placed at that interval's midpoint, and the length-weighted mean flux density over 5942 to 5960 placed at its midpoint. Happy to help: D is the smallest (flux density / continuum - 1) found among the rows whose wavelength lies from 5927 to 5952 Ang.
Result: -0.11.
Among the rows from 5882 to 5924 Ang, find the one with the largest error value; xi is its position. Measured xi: 5894.5 Ang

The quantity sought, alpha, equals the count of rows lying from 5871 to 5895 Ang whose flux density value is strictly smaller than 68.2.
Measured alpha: 12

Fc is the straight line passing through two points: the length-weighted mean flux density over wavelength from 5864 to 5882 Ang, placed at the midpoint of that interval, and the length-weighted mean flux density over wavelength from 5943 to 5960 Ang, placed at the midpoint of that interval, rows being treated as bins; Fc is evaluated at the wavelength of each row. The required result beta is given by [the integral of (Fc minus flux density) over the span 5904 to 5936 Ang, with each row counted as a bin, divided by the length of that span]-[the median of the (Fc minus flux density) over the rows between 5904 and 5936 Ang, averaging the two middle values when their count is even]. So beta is -0.5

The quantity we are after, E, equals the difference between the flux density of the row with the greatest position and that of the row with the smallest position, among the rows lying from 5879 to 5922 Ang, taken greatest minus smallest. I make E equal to -1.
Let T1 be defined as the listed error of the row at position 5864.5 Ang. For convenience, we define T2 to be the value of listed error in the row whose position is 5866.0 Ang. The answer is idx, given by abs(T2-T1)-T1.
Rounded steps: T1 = 3.90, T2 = 3.20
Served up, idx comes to -3.20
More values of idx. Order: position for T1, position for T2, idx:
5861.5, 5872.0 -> -2.10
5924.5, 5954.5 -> -3.20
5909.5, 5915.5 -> -3.10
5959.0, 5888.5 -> -3.10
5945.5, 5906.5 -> -3.10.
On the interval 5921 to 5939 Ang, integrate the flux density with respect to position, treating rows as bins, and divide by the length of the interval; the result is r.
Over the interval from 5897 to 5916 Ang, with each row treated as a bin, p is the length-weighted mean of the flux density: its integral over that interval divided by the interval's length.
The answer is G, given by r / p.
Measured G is 1.06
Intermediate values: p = 62.8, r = 66.7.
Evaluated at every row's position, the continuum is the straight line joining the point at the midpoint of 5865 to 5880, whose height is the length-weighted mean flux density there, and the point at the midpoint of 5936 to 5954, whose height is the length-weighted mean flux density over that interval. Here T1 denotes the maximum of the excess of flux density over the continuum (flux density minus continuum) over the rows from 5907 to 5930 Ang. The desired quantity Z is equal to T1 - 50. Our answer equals -45.0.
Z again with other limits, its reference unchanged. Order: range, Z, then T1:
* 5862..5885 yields -45.5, 4.46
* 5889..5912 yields -46.0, 4.05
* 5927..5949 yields -47.1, 2.89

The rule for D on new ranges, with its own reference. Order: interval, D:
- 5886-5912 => -0.28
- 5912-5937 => -0.08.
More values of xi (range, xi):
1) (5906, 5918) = 5912.5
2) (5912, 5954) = 5918.5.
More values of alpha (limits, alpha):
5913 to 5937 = 13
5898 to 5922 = 14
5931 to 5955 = 7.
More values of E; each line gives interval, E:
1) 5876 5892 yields -19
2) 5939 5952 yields 2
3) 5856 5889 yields -18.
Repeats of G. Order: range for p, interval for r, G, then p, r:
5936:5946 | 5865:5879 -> 1.01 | 67.6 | 68.6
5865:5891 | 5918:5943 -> 1.04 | 64.4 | 67.1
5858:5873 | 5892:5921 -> 0.91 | 67.9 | 61.9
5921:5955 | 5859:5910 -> 0.94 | 66.9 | 62.8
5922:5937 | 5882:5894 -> 0.84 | 66.5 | 55.9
